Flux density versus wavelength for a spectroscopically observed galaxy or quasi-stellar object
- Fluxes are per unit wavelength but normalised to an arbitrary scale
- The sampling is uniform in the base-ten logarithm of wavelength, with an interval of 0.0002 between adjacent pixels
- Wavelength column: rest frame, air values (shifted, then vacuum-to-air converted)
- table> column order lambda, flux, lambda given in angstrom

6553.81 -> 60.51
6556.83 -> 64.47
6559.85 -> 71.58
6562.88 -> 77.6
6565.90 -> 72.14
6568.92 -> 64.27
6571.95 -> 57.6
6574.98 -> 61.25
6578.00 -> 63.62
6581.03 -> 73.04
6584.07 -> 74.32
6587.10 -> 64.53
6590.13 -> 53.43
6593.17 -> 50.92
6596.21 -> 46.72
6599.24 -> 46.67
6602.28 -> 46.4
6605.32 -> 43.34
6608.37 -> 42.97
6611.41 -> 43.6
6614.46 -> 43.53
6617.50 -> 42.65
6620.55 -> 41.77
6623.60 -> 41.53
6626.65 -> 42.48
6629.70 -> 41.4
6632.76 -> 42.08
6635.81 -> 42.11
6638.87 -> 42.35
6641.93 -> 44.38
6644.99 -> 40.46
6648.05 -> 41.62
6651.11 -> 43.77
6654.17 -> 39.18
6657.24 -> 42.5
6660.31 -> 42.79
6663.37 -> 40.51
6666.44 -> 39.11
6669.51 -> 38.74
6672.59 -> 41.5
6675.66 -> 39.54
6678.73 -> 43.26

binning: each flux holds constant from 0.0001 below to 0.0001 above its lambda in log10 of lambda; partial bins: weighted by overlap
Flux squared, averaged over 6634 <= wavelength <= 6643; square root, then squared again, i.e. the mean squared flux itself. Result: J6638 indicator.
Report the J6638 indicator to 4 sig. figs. 1845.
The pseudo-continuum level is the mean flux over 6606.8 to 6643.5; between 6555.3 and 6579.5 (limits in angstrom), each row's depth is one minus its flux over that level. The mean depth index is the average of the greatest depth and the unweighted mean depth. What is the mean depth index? -0.46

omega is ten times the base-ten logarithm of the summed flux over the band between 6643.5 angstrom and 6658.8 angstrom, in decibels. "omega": 23.2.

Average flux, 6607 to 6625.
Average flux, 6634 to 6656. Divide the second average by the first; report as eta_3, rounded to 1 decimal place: 1.0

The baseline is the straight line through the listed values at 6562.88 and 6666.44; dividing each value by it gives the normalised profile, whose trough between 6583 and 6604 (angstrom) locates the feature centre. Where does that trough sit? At 6596.21 angstrom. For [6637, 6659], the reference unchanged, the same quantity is 6638.87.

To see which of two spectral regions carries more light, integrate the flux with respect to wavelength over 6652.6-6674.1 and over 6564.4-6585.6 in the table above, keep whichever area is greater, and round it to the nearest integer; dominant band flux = 1412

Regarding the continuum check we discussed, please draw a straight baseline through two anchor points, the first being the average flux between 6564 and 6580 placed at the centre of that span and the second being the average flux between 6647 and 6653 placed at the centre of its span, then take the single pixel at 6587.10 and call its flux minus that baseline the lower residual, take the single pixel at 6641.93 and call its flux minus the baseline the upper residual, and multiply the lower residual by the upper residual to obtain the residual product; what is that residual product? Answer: -2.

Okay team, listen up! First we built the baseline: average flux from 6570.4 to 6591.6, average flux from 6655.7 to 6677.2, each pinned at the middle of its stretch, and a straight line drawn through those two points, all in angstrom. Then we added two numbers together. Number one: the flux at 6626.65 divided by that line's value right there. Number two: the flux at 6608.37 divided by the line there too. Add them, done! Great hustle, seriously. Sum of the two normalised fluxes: 1.58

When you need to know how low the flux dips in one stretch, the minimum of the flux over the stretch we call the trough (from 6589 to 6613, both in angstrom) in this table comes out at 42.97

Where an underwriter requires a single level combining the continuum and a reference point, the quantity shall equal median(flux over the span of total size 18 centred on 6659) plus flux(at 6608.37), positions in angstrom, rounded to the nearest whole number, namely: 84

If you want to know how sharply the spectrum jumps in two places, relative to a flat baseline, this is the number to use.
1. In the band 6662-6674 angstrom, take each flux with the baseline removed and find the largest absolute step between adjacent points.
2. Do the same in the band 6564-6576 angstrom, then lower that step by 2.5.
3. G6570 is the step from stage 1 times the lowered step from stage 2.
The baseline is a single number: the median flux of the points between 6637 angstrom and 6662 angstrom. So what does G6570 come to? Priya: 15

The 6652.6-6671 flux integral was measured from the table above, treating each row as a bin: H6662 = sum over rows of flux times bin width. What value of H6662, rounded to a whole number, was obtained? 745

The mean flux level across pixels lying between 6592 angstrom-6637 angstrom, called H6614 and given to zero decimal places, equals 44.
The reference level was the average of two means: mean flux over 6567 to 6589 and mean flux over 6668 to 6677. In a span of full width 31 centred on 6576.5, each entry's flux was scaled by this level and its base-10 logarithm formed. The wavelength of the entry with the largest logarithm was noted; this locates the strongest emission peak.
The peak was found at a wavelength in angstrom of 6562.88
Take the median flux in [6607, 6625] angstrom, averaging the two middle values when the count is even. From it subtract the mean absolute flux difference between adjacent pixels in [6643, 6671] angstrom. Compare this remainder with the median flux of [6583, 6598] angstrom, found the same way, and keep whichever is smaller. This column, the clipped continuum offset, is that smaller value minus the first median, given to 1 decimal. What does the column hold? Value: -1.9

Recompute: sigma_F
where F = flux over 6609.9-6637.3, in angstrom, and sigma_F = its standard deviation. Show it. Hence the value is 0.8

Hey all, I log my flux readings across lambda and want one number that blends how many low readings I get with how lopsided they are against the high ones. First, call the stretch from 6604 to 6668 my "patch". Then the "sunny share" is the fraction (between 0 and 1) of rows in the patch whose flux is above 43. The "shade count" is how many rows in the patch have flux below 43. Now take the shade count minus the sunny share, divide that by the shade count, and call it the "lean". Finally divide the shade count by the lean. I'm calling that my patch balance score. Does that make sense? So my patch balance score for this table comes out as 16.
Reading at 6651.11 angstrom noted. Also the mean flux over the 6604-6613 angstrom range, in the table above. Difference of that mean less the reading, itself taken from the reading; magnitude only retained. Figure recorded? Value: 44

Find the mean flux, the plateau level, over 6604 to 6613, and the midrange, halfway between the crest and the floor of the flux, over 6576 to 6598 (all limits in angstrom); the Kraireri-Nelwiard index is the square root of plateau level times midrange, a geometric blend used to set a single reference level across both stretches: 51.2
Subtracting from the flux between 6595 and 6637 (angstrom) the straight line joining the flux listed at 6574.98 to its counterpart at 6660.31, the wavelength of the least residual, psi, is 6605.32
